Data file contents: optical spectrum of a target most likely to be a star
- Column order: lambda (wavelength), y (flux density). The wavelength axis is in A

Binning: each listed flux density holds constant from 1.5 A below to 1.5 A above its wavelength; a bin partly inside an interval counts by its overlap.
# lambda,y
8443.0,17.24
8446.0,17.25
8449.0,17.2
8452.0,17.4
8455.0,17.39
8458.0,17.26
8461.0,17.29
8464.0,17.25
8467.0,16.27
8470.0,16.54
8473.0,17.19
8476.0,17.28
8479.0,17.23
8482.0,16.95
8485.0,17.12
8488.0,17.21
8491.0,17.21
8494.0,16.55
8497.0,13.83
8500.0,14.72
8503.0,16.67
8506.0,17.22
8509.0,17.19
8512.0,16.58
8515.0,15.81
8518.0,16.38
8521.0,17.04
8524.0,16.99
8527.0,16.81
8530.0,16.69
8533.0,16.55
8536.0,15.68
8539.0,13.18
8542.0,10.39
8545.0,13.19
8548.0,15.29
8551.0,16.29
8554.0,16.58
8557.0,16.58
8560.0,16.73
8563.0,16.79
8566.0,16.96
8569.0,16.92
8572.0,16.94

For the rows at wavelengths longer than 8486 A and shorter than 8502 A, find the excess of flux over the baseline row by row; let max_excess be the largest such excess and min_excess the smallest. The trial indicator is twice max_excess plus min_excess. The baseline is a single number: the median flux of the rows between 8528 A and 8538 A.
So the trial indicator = -1.4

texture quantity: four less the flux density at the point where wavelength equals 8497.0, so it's -9.8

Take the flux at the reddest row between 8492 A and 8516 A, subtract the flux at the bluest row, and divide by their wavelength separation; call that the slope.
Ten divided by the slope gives -284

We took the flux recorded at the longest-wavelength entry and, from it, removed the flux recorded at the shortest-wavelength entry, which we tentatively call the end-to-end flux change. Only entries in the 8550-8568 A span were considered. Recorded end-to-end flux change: 0.7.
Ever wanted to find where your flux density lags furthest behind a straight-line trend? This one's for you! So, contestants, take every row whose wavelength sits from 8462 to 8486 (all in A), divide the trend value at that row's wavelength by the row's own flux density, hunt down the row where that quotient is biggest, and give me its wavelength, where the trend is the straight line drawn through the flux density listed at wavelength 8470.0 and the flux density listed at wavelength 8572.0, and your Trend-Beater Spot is 8467.0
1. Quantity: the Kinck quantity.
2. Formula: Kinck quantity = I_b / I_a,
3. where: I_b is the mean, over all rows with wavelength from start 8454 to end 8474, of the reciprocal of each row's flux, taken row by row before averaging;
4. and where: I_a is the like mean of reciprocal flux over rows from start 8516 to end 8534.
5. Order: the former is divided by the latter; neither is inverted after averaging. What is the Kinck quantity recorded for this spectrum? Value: 0.98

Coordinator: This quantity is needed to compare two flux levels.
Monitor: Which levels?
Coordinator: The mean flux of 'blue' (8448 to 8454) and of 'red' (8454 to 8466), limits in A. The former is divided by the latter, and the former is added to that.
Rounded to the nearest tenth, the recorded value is 18.3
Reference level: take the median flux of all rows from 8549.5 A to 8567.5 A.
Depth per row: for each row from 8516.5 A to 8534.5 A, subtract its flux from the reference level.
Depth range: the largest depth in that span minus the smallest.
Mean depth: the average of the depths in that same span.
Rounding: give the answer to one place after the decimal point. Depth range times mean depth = -0.1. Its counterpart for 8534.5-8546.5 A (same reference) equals 18.8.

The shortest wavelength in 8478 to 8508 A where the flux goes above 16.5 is 8479.0 A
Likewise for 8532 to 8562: 8533.0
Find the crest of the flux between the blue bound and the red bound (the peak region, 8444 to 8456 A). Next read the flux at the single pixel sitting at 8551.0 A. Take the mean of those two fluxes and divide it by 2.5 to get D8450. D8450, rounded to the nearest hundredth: 6.74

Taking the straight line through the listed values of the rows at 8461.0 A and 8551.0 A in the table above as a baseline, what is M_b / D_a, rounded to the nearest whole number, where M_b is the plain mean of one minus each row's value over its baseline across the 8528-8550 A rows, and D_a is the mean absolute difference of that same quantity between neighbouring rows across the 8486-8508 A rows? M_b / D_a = 2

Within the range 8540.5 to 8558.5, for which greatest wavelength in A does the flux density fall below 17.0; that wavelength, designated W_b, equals 8557.0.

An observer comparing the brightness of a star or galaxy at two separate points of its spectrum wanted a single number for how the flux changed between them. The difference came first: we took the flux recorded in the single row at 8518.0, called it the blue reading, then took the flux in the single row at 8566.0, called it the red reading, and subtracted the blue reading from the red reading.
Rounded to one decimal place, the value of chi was 0.6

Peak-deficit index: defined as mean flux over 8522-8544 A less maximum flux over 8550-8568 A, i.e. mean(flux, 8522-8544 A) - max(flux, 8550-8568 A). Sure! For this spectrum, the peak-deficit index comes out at -1.78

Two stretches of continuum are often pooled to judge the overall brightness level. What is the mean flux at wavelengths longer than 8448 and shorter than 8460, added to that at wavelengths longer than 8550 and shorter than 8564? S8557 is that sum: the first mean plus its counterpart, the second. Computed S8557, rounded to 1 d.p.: 33.9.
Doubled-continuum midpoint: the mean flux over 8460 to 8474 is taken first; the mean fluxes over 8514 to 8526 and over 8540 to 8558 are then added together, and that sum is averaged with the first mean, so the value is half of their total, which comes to 24.1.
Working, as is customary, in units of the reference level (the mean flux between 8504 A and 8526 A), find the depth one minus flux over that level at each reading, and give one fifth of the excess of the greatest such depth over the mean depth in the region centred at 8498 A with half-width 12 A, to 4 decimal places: 0.0298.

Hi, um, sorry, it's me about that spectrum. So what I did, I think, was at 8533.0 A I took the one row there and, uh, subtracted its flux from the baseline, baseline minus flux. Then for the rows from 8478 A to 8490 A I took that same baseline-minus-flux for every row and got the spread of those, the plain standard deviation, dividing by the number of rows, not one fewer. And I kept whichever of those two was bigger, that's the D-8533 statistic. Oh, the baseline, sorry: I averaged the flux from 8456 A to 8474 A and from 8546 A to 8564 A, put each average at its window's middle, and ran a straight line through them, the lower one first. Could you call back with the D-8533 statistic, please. 0.1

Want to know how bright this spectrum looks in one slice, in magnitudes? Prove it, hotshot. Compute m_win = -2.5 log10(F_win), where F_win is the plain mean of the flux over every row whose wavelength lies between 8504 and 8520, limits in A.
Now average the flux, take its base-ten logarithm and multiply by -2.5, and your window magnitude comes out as -3.05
